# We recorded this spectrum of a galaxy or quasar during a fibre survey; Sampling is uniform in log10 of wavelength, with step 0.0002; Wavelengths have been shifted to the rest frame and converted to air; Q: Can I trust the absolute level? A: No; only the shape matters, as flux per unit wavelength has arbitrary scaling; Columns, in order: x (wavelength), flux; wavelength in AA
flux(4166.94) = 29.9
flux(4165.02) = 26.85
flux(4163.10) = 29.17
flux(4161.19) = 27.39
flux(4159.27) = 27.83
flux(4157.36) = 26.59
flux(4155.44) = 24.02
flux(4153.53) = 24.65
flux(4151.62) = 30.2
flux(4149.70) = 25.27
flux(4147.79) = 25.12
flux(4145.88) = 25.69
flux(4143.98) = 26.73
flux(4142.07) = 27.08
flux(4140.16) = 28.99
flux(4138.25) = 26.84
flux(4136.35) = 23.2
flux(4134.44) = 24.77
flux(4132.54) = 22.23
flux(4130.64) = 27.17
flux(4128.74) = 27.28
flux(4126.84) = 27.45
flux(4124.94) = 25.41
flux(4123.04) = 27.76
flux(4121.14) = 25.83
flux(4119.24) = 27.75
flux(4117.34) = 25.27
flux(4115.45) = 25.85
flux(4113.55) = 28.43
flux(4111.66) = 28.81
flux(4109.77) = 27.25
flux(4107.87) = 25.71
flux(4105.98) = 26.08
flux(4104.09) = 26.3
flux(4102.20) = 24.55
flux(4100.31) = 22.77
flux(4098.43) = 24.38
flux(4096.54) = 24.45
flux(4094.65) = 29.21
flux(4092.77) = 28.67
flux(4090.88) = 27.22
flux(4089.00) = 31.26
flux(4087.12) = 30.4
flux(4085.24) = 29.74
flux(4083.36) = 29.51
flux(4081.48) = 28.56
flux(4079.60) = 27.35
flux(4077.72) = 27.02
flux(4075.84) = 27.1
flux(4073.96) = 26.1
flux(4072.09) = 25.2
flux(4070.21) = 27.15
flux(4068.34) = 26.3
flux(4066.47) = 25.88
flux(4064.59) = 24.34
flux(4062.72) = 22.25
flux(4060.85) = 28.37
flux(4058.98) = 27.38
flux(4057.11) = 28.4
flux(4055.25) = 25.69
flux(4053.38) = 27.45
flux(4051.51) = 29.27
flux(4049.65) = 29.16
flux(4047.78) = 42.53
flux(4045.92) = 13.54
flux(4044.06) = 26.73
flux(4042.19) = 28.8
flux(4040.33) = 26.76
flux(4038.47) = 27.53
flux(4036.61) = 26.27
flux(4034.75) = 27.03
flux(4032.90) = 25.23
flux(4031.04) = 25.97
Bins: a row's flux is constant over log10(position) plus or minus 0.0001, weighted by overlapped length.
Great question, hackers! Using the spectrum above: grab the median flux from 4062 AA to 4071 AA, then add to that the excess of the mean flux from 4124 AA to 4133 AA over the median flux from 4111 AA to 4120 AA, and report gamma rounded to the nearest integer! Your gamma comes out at 24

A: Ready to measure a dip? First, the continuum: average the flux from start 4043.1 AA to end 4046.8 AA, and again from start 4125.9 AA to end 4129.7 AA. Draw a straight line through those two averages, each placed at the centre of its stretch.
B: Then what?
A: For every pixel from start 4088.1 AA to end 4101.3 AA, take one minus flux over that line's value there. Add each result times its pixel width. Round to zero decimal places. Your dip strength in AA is -1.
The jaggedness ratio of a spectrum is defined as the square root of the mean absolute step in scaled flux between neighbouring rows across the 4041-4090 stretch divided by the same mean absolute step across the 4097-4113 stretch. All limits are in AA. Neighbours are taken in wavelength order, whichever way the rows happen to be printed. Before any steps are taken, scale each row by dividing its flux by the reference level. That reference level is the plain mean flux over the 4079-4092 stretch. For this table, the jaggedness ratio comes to 1.6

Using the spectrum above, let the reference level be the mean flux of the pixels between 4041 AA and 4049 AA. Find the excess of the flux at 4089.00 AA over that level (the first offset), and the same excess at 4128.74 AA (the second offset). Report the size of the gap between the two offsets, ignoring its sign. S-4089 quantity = 4.0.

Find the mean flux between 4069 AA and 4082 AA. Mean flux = 26.9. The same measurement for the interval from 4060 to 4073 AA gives 25.6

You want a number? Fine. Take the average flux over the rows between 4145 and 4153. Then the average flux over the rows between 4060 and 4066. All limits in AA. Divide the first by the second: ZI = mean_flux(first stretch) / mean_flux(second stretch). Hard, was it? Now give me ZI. 1.06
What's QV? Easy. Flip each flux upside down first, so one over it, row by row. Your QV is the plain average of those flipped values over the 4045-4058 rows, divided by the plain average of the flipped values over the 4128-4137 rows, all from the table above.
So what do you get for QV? 0.98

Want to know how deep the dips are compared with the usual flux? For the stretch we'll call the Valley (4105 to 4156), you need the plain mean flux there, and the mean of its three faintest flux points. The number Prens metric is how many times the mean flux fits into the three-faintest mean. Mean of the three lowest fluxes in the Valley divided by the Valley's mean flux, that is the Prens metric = 0.879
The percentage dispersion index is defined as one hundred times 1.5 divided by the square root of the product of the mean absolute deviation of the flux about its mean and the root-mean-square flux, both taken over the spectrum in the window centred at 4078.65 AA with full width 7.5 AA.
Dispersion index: 39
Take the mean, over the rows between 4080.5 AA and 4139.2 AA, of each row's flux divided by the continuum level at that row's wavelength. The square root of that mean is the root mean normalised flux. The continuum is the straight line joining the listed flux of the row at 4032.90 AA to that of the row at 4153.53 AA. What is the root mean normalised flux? 1.04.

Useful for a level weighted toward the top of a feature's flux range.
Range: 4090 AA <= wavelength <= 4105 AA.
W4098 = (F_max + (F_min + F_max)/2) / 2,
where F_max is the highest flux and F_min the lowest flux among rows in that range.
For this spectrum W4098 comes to 27.6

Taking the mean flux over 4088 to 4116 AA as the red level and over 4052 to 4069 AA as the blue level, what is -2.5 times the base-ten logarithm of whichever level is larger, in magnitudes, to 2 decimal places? -3.57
